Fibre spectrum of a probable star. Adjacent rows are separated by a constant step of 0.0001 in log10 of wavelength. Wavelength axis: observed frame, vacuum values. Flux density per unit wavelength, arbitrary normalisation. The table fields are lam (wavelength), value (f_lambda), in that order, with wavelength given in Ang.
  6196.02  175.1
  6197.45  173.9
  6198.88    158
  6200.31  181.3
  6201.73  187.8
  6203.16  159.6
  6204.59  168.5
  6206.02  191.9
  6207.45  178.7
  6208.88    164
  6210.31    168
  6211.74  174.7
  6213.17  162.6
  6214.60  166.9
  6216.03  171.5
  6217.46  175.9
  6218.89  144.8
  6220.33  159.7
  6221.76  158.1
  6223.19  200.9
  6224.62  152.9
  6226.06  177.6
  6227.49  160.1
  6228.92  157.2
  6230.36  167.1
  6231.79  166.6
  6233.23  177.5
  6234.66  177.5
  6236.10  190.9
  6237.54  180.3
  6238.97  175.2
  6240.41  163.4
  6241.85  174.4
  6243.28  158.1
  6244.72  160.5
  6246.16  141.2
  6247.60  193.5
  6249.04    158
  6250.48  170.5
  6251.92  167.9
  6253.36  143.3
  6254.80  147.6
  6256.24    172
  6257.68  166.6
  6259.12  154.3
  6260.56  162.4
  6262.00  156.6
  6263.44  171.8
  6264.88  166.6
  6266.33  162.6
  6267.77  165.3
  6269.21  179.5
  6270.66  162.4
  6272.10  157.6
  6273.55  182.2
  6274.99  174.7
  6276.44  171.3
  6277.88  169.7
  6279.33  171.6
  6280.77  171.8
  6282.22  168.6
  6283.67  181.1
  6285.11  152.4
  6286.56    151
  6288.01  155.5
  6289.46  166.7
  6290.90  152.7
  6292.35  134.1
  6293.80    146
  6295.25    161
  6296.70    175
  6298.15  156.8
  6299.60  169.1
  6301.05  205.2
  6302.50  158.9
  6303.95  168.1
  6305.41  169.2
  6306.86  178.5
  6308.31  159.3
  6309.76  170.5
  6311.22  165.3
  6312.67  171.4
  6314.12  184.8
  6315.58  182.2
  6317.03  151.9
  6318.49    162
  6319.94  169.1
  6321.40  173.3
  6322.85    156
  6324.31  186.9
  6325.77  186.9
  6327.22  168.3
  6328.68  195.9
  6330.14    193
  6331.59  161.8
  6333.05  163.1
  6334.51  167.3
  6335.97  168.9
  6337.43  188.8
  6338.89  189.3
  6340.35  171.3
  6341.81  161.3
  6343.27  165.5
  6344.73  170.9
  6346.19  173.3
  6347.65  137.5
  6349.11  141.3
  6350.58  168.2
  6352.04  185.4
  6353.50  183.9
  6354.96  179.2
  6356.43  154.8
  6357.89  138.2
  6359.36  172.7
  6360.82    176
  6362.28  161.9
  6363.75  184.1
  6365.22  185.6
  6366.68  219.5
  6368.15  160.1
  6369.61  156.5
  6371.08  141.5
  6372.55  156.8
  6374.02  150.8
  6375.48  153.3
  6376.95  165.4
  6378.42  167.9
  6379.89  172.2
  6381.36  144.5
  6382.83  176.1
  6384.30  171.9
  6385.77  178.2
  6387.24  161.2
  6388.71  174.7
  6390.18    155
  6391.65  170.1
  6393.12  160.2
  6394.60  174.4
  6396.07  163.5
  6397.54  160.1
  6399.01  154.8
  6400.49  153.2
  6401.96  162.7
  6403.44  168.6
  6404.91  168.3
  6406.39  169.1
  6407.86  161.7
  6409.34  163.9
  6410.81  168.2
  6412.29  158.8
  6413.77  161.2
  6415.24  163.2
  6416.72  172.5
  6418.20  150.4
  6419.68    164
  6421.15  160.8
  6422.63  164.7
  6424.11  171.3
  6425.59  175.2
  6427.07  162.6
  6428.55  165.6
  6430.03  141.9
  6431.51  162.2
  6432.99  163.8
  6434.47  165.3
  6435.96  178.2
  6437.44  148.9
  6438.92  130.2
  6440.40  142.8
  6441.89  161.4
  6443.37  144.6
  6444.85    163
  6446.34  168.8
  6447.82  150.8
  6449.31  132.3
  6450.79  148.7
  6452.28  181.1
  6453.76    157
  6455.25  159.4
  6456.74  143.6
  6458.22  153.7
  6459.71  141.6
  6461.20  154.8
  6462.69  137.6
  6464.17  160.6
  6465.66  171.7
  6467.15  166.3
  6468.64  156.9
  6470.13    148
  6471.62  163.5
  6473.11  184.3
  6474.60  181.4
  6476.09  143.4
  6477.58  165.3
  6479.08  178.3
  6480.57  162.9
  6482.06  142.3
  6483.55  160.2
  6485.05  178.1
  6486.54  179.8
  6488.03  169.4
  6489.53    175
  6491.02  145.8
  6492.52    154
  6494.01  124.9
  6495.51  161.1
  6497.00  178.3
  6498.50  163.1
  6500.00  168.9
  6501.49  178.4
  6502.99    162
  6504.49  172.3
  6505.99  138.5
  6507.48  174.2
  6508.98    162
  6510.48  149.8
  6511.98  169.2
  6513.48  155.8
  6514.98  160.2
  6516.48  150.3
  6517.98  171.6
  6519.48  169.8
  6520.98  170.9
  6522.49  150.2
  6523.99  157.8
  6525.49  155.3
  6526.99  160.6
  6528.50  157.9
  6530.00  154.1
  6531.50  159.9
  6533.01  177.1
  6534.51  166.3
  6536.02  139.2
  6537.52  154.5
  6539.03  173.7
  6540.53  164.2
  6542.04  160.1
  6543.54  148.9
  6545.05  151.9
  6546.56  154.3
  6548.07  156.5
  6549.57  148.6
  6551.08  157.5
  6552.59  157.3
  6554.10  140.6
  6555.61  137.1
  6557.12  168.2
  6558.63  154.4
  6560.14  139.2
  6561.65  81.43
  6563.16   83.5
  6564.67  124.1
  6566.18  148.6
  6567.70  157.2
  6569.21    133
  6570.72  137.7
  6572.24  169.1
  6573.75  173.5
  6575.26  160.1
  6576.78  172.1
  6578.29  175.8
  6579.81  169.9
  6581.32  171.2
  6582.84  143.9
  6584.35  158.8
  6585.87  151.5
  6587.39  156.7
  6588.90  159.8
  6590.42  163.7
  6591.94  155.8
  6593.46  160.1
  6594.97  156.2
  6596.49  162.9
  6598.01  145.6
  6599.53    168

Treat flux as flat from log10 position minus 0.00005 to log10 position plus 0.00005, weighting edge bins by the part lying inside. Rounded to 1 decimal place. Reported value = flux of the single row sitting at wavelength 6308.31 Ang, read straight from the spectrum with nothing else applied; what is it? 159.3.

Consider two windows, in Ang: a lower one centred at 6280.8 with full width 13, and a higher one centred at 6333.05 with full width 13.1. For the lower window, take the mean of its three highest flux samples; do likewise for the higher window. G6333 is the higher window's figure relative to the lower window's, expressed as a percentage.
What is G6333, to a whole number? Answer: 110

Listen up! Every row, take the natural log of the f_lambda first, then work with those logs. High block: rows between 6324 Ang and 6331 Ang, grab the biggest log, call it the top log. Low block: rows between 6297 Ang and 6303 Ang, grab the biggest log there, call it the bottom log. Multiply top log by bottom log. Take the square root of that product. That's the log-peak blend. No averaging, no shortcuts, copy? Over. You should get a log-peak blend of 5.30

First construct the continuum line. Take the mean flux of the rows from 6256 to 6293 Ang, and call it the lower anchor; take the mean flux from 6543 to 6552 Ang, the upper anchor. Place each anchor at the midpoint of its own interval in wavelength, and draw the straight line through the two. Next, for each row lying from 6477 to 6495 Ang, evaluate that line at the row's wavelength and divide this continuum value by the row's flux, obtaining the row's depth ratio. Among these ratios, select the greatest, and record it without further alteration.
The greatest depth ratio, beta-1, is 1.24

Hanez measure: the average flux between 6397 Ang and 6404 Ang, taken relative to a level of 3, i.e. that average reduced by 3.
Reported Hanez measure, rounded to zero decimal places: 157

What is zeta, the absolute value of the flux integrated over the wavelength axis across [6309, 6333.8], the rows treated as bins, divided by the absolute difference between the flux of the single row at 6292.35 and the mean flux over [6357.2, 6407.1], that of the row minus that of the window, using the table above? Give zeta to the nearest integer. 136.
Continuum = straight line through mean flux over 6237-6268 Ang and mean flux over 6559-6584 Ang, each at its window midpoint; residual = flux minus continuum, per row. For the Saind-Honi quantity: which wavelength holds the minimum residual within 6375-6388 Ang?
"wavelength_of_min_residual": 6381.36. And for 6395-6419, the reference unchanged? 6418.20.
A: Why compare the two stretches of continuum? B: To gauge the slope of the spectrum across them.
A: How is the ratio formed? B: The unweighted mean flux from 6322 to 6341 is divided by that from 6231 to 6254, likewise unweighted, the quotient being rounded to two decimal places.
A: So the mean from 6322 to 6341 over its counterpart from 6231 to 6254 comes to 1.05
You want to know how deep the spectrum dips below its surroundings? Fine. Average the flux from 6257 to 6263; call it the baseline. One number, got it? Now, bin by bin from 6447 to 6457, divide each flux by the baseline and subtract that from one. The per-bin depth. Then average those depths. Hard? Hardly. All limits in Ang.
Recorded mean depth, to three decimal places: 0.042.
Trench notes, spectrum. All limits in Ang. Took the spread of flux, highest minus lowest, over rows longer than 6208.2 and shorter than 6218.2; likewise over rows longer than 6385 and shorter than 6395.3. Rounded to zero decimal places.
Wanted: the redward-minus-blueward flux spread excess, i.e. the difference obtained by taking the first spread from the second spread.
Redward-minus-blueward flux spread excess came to 10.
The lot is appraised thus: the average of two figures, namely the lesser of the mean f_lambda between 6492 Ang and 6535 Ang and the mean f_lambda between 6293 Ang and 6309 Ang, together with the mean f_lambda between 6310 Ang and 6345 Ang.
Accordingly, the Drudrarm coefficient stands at 167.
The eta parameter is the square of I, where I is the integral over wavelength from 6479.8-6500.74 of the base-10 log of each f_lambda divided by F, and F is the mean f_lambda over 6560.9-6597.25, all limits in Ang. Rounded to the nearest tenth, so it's 0.3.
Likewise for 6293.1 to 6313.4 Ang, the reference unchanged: 0.8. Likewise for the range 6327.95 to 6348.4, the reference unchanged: 1.2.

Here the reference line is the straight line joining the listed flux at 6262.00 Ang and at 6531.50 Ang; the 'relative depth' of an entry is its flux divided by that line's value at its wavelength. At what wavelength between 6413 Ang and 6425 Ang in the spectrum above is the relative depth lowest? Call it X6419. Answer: 6418.20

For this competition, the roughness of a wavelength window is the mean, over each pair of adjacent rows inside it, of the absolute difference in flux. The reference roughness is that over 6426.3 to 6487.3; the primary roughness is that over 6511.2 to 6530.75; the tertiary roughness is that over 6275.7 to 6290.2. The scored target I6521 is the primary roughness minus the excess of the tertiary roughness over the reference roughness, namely 16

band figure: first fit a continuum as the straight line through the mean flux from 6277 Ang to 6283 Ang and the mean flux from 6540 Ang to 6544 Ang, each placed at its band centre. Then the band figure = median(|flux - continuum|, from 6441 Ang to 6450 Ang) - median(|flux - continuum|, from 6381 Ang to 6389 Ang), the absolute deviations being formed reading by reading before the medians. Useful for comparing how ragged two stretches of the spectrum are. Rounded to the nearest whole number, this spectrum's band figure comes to -1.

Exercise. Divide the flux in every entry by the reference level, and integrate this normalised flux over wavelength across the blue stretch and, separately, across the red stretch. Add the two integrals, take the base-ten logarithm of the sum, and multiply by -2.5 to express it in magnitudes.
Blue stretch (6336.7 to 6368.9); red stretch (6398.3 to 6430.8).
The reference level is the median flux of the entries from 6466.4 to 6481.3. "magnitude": -4.54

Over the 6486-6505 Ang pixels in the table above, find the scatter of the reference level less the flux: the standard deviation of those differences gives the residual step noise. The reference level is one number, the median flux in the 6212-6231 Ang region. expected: 15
